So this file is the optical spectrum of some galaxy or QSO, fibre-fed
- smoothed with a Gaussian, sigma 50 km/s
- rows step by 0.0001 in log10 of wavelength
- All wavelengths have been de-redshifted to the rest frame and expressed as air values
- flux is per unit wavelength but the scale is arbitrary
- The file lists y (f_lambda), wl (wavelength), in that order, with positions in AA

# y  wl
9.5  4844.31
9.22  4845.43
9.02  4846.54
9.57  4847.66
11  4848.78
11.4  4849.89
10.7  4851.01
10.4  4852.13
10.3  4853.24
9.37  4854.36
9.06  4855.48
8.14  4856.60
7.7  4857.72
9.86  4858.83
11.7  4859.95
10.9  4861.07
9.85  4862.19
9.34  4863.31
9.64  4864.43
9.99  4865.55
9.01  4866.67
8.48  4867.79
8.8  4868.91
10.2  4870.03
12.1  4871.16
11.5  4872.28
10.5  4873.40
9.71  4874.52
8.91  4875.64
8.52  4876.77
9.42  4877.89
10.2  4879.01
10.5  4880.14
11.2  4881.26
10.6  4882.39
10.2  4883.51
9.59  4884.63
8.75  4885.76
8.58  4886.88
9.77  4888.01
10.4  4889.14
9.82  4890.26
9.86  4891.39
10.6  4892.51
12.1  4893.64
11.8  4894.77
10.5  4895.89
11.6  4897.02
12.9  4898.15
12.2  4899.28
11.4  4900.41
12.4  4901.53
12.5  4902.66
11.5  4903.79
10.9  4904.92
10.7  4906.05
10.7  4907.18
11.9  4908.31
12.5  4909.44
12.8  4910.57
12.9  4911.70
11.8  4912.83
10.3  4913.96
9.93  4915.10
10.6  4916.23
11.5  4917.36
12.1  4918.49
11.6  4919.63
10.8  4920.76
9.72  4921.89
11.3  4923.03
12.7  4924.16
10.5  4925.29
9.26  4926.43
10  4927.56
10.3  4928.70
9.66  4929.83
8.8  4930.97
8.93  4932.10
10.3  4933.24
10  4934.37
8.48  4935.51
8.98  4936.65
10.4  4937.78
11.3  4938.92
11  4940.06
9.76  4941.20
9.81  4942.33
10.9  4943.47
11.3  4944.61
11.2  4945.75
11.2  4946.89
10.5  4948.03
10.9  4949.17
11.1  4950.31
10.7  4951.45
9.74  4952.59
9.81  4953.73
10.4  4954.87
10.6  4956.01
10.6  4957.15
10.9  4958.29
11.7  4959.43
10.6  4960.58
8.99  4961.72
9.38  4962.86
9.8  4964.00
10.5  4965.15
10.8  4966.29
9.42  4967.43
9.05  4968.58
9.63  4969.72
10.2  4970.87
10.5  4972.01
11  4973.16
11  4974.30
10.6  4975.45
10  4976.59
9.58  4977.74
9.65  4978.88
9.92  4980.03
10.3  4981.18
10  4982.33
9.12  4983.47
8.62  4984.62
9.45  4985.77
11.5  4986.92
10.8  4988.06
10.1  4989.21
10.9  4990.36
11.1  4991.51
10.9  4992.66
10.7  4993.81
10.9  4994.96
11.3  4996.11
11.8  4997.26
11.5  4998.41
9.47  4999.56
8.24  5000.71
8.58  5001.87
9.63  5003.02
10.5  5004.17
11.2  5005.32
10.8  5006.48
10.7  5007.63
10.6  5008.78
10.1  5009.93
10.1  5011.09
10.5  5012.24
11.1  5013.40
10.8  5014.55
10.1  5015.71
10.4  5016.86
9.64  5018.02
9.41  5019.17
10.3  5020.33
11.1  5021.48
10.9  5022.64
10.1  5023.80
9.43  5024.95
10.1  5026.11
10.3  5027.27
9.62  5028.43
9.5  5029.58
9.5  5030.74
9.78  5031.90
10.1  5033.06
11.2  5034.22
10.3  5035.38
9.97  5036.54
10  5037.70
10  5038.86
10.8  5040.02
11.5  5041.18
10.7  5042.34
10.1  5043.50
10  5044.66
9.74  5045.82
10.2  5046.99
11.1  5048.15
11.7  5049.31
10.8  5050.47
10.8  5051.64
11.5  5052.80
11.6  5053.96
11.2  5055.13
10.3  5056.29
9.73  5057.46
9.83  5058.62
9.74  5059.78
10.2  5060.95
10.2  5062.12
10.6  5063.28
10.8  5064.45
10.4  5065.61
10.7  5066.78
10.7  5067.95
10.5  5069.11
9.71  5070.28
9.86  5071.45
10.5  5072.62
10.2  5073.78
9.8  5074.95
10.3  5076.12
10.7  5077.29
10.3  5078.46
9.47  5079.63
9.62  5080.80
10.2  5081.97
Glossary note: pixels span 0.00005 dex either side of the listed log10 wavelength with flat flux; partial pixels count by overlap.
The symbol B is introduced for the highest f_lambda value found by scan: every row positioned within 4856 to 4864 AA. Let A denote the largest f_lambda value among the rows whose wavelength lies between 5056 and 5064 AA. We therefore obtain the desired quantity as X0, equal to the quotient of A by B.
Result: 0.91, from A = 10.6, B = 11.7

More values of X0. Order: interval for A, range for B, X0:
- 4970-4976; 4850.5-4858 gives 1.03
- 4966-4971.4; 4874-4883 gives 0.96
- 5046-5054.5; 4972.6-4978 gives 1.06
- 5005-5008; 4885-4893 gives 1.06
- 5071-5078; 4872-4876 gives 0.93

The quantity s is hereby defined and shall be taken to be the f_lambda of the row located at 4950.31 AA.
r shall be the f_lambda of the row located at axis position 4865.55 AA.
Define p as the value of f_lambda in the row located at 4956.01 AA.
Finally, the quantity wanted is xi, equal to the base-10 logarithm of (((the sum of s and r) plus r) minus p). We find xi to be 1.31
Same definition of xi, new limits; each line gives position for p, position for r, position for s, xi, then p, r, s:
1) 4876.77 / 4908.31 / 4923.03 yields 1.42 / 8.52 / 11.9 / 11.3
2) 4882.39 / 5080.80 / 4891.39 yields 1.27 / 10.6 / 9.62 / 9.86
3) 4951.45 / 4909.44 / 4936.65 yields 1.37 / 10.7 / 12.5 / 8.98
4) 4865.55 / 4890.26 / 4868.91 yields 1.27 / 9.99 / 9.82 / 8.8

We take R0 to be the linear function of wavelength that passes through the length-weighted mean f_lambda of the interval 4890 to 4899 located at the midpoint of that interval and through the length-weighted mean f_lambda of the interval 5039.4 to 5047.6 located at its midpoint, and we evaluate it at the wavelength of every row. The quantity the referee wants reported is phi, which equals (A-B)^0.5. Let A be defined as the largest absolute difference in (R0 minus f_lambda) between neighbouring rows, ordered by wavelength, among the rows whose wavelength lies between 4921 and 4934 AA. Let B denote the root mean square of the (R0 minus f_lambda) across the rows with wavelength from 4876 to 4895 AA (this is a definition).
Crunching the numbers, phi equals 0.82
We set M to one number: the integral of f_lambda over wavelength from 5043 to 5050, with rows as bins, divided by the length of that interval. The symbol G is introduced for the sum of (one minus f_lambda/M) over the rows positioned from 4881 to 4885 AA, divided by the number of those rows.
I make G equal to 0.01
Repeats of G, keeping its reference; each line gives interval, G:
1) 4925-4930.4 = 0.05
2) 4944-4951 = -0.05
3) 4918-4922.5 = -0.05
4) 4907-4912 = -0.16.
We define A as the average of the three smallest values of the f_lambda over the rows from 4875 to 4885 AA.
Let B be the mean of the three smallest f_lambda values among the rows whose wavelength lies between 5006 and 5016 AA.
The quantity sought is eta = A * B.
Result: 90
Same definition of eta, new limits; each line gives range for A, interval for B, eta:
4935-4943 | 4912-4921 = 93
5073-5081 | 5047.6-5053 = 105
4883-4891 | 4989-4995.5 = 95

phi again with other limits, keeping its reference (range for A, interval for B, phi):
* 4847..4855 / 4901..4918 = 0.66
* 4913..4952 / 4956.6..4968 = 1.10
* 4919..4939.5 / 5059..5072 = 1.35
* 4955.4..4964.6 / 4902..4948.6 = 0.69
